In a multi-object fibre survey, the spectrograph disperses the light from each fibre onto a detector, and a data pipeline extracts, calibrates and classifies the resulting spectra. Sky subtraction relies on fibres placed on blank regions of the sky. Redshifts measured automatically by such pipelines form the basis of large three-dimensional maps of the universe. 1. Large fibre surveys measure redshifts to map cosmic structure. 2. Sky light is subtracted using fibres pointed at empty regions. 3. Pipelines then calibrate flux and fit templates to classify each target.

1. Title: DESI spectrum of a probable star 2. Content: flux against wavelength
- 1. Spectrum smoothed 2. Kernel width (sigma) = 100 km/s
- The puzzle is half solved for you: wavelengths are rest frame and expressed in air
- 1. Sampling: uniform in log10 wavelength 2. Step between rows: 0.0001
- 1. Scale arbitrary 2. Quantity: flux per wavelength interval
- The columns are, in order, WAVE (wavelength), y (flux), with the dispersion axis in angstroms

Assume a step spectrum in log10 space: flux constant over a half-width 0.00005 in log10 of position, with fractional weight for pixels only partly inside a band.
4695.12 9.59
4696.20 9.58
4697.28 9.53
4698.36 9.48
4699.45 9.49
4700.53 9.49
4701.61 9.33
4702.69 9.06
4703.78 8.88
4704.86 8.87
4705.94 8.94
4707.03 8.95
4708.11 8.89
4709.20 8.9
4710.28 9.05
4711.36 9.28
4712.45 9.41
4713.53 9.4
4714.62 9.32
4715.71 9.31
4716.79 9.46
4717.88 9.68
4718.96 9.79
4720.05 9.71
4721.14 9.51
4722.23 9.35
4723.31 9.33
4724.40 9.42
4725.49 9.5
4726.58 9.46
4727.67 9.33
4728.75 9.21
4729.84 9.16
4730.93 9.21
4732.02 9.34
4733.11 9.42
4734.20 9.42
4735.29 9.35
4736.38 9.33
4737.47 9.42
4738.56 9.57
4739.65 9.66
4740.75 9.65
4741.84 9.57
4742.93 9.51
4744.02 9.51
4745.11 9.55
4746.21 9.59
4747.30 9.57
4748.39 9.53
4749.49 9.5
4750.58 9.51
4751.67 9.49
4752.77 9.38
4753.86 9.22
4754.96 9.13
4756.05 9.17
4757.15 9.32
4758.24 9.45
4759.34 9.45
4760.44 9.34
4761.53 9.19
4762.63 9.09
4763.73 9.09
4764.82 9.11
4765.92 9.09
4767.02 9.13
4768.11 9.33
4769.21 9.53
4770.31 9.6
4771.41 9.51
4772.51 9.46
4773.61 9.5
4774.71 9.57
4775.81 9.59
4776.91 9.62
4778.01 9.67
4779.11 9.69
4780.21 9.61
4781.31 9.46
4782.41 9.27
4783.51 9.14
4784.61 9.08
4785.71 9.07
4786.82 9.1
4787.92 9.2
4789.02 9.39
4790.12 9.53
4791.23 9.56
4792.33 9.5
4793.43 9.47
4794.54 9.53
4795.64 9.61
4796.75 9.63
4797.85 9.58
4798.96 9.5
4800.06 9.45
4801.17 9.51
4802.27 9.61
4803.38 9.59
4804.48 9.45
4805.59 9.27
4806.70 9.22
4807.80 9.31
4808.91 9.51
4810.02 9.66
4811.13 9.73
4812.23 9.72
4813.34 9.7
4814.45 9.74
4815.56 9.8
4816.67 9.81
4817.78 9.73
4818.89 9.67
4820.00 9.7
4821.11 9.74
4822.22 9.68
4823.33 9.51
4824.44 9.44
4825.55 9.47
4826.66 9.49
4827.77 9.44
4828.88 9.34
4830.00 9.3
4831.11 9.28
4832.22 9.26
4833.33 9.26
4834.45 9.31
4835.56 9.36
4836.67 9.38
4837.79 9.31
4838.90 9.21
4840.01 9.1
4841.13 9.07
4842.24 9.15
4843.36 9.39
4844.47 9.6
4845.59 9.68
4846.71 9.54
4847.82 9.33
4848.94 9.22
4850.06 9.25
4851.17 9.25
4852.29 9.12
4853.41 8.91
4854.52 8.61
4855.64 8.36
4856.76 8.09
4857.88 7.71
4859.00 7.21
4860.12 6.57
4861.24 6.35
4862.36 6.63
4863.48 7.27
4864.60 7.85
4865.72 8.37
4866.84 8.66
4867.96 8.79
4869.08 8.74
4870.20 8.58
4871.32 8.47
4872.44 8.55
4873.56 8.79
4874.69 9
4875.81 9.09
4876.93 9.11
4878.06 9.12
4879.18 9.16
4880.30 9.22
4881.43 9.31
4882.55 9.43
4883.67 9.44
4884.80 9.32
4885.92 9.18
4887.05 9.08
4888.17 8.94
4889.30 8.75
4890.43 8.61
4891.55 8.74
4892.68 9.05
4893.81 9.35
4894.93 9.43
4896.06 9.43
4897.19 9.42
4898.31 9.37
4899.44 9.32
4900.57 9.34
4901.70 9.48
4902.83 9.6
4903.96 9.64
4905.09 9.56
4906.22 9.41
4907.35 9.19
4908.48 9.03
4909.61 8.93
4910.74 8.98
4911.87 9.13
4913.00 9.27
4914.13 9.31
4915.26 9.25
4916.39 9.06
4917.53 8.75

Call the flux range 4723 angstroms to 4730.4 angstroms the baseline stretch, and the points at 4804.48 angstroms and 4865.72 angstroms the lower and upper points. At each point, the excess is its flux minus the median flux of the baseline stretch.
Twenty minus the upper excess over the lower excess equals 28.0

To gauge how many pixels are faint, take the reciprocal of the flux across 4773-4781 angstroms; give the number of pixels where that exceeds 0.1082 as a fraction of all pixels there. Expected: 0.0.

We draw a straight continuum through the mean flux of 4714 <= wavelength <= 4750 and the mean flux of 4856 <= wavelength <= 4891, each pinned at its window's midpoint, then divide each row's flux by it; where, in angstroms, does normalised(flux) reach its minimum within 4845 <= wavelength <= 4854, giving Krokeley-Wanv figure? 4853.41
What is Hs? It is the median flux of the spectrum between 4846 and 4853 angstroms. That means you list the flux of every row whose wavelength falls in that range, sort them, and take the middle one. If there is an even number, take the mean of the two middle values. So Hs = 9.25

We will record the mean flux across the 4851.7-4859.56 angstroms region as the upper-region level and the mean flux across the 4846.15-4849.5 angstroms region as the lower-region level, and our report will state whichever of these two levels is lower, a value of 8.3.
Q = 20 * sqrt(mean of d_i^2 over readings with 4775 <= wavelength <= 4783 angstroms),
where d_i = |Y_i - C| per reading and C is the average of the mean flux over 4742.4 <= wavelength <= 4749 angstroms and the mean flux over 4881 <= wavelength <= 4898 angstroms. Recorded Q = 4.9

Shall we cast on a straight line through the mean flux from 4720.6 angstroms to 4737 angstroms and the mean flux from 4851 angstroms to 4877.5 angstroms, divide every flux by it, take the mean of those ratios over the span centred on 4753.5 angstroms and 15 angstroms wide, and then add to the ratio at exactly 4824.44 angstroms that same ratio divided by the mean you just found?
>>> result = 2.17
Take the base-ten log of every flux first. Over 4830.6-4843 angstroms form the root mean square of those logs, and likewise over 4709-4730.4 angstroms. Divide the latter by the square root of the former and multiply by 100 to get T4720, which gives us 99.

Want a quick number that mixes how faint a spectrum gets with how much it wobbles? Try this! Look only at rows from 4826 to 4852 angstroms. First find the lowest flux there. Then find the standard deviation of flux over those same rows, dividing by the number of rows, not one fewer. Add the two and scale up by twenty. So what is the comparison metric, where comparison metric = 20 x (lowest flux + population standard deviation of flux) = 184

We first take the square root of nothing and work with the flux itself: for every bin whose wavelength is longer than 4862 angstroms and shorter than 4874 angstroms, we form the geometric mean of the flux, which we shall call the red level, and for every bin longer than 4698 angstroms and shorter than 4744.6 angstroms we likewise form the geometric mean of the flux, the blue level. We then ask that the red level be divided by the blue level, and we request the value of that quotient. 0.88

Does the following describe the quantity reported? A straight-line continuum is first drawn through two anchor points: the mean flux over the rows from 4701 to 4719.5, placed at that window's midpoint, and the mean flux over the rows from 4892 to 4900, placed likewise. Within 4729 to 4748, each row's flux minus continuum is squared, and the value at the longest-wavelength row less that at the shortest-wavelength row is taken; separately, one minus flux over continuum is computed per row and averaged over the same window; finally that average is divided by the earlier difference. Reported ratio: -0.23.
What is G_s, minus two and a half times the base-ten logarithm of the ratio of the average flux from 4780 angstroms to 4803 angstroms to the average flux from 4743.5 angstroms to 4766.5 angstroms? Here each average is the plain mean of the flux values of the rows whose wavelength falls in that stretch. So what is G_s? -0.01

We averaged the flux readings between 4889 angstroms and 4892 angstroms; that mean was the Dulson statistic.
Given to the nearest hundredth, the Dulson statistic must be 8.70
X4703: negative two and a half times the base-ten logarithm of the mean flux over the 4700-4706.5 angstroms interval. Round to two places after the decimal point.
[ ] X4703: -2.40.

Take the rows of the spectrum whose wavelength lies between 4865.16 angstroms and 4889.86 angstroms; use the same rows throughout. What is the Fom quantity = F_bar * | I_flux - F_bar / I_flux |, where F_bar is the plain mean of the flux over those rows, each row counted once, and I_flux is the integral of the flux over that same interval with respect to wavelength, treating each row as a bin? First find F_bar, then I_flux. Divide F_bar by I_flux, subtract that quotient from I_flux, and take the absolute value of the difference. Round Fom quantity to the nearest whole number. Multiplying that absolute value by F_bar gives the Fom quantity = 1983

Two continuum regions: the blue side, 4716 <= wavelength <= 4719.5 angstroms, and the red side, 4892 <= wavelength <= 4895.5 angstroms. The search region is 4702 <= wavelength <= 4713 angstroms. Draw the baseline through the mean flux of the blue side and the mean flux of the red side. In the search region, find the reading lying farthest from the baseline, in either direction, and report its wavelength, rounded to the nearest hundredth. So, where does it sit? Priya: 4704.86 angstroms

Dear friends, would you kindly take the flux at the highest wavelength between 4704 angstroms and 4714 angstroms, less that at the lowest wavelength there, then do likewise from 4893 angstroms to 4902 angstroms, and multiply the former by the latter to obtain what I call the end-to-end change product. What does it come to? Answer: 0.07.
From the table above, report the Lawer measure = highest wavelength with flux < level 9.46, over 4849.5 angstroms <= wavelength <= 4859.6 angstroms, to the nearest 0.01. 4859.00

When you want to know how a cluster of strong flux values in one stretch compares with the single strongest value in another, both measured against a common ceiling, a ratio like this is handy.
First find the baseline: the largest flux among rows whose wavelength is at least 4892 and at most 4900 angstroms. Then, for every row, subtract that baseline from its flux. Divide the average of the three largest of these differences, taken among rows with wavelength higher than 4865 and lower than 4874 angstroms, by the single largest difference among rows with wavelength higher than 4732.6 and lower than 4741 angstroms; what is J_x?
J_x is -2.9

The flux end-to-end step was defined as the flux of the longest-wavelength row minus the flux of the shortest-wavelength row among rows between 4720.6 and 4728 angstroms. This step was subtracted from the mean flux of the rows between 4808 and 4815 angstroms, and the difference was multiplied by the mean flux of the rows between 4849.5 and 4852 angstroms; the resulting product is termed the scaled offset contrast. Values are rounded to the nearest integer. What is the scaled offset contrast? 91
